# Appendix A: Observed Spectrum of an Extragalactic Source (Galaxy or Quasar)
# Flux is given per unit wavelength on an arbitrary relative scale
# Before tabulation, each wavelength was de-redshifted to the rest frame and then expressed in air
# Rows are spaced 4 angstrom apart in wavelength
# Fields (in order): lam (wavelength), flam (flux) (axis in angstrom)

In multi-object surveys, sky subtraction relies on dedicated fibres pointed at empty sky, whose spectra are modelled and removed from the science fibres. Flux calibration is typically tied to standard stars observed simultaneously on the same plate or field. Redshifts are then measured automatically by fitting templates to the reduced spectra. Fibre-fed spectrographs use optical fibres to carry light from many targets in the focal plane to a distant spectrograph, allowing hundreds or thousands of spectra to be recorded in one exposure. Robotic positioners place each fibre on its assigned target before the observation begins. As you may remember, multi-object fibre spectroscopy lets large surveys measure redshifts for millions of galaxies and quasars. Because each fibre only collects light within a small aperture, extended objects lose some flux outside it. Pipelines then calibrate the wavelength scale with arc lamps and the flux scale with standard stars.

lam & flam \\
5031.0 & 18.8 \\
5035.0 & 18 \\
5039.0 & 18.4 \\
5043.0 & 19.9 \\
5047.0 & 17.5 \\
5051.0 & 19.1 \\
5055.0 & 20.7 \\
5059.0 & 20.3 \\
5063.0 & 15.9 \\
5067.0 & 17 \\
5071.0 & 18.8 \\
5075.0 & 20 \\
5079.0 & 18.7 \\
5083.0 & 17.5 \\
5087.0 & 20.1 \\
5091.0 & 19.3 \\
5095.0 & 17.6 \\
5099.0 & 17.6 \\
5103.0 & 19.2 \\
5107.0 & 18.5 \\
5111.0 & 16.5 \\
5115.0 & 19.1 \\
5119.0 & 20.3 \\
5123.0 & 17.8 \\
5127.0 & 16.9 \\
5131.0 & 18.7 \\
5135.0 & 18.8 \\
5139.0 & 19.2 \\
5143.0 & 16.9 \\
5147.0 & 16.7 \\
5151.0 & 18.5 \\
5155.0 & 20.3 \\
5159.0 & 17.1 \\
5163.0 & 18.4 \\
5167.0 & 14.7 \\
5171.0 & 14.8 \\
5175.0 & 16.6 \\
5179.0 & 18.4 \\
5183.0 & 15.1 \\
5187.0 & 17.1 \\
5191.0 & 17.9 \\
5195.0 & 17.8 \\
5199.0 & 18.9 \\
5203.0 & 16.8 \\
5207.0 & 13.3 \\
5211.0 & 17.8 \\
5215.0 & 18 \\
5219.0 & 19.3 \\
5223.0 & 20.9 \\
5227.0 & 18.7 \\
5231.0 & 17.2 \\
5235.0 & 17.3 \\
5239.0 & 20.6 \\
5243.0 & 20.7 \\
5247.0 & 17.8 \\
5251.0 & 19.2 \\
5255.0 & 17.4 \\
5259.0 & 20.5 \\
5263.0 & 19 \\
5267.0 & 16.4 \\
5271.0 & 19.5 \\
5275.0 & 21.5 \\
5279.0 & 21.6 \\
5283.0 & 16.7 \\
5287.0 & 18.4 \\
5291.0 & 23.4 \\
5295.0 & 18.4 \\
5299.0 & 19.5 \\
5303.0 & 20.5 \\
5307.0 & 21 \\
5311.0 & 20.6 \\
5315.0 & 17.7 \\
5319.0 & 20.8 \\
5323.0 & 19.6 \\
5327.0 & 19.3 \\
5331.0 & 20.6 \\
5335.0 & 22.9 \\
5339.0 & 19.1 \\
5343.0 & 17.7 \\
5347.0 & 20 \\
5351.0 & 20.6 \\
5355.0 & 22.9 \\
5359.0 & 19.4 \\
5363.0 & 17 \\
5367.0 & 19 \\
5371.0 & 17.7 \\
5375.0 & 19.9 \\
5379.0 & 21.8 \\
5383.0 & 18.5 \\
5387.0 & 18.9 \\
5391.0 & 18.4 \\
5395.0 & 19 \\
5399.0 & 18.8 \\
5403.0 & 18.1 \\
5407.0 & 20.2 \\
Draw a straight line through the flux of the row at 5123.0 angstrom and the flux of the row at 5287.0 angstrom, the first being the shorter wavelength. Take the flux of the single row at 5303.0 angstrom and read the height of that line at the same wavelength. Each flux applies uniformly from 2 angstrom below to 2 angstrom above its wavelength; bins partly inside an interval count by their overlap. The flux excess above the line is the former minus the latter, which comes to 2.0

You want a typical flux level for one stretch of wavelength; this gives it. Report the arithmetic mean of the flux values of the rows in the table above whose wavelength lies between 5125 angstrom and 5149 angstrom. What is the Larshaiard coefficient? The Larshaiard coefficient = 17.9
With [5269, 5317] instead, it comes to 19.9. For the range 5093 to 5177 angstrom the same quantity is 17.8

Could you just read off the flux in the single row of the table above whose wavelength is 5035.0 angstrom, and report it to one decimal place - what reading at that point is 18.0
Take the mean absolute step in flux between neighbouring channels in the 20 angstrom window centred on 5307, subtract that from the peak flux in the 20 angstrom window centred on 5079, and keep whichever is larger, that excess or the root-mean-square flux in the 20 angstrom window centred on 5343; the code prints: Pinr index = 20.1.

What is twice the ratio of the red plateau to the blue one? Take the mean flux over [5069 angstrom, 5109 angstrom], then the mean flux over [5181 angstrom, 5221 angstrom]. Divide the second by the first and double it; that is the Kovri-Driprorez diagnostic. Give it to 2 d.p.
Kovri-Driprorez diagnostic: 1.84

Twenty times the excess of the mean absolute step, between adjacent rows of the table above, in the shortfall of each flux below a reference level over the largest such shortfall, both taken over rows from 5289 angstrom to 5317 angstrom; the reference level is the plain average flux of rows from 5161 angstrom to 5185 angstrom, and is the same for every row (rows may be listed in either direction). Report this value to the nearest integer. 64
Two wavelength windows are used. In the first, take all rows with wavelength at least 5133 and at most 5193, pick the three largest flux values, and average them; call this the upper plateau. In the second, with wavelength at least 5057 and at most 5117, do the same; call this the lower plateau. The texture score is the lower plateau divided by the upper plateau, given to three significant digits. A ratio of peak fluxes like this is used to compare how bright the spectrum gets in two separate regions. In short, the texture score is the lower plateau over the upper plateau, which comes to 1.04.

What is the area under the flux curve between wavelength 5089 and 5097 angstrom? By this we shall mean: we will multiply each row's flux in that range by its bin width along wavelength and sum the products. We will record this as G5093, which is 148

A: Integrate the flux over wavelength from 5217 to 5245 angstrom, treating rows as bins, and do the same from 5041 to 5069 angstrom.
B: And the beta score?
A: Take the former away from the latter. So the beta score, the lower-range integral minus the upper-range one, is -17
